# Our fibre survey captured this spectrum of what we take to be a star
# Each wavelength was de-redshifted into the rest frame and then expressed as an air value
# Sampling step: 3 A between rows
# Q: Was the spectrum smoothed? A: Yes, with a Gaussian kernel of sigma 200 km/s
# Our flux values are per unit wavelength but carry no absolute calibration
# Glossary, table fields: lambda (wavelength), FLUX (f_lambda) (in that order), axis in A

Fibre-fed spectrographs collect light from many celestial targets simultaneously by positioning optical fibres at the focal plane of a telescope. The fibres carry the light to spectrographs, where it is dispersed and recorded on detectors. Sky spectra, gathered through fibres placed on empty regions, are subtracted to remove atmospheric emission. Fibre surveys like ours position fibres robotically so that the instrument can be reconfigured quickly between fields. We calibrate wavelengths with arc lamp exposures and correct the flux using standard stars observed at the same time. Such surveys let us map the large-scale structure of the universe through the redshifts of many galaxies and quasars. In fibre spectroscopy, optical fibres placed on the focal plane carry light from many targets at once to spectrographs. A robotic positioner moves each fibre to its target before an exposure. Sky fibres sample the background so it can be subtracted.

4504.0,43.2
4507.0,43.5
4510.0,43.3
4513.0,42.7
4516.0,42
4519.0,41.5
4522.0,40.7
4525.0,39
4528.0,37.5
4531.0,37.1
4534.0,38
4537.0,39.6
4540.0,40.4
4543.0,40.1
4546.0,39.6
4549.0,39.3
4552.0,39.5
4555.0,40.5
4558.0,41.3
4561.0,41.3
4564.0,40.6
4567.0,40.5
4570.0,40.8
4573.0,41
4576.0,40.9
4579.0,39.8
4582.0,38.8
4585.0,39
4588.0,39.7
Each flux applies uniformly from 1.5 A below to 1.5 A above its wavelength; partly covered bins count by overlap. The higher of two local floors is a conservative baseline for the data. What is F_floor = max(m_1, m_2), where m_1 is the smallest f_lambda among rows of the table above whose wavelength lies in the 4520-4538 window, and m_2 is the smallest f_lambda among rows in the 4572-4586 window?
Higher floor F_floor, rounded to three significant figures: 38.8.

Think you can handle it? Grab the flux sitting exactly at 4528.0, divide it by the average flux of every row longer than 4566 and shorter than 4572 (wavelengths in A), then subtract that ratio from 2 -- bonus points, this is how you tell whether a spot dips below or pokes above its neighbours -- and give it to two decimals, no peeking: 1.08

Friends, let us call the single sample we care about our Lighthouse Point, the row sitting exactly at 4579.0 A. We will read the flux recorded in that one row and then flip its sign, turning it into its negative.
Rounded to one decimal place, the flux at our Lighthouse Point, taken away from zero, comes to -39.8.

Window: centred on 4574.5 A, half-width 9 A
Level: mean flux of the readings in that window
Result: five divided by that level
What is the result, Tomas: 0.124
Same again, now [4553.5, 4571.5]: 0.122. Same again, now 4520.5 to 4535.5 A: 0.130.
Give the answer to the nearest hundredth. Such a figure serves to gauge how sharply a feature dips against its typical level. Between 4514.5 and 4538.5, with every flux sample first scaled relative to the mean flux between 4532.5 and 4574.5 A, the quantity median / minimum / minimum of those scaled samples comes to 1.15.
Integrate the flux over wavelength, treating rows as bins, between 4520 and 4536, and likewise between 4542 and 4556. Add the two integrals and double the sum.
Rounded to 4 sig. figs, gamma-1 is 2348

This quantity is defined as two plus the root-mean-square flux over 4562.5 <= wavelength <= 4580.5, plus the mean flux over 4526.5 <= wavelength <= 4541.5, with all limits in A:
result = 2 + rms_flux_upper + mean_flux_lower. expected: 81.1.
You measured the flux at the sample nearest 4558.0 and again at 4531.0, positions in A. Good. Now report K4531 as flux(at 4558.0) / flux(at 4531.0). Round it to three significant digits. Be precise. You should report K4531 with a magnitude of 1.11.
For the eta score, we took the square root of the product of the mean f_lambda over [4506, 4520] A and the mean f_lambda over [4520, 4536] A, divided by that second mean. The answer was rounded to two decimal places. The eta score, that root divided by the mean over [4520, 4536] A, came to 1.05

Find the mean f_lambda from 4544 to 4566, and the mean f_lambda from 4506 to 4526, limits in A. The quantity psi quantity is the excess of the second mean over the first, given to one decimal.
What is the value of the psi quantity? 1.5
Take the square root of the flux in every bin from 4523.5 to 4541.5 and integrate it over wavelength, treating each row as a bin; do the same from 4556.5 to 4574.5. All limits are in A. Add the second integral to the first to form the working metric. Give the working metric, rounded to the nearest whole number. 227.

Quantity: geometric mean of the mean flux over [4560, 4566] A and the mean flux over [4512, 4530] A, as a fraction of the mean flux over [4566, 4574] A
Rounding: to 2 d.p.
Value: 1.00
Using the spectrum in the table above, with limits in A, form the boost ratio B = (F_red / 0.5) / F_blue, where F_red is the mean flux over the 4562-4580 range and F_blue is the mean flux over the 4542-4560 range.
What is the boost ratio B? 2.03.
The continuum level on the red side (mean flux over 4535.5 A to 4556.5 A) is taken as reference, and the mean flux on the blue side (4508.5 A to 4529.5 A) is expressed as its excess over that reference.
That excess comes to 1.10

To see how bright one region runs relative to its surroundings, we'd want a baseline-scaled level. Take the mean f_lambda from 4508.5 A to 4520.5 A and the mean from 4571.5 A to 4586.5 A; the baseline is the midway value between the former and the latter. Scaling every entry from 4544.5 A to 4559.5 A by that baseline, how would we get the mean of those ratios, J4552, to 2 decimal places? 0.97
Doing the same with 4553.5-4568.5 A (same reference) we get 0.99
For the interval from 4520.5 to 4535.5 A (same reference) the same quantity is 0.93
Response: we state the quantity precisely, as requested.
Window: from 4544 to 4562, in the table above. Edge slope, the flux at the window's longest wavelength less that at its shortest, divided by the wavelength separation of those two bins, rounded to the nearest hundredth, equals 0.11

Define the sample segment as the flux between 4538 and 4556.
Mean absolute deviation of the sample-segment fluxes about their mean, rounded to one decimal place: 0.4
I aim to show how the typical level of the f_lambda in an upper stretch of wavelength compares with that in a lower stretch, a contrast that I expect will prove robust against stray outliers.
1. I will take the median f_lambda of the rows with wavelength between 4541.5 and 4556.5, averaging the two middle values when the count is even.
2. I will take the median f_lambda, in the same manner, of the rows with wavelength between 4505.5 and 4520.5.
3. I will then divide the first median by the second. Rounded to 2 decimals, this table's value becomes 0.93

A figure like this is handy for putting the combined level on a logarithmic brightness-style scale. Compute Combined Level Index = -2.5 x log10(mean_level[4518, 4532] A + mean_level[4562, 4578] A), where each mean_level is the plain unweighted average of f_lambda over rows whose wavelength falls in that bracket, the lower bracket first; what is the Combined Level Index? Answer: -4.76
